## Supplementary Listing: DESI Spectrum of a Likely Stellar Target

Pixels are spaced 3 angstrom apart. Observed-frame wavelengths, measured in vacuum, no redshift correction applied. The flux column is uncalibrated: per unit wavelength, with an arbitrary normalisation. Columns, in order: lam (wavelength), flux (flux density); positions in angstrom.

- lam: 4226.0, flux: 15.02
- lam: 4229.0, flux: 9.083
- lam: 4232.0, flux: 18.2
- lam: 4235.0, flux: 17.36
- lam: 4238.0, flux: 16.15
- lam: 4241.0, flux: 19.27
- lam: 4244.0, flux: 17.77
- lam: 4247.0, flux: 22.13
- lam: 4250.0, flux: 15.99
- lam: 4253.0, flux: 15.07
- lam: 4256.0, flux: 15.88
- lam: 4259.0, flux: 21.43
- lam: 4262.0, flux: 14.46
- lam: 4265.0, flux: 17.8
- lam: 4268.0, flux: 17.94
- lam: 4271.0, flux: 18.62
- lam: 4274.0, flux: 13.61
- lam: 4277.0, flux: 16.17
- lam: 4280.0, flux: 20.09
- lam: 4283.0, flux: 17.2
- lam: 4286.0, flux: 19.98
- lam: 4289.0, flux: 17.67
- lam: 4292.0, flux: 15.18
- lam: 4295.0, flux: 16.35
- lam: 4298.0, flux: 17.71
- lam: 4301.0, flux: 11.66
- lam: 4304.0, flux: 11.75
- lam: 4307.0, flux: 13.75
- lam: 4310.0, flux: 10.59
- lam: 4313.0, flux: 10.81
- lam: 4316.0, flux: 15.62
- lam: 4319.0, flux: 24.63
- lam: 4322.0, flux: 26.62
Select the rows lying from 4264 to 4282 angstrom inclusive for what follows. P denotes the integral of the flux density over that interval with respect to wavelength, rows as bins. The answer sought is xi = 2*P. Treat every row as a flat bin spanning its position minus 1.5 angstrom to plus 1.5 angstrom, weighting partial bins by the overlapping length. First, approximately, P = 312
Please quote 625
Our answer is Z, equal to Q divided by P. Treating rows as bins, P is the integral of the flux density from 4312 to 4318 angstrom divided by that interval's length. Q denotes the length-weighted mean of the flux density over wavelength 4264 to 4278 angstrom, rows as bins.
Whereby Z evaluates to 1.17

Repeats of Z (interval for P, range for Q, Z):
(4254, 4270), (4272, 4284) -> 0.96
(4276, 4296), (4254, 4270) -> 0.99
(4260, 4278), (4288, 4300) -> 0.99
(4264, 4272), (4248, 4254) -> 0.89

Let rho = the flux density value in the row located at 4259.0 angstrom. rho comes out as 21.43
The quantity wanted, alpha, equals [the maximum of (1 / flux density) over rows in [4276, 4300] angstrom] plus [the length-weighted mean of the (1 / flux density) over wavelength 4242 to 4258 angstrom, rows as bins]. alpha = 0.124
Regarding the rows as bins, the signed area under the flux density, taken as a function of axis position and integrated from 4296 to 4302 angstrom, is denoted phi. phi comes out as 90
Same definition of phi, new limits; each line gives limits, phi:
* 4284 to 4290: 113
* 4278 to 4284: 111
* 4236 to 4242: 105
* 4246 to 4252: 111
